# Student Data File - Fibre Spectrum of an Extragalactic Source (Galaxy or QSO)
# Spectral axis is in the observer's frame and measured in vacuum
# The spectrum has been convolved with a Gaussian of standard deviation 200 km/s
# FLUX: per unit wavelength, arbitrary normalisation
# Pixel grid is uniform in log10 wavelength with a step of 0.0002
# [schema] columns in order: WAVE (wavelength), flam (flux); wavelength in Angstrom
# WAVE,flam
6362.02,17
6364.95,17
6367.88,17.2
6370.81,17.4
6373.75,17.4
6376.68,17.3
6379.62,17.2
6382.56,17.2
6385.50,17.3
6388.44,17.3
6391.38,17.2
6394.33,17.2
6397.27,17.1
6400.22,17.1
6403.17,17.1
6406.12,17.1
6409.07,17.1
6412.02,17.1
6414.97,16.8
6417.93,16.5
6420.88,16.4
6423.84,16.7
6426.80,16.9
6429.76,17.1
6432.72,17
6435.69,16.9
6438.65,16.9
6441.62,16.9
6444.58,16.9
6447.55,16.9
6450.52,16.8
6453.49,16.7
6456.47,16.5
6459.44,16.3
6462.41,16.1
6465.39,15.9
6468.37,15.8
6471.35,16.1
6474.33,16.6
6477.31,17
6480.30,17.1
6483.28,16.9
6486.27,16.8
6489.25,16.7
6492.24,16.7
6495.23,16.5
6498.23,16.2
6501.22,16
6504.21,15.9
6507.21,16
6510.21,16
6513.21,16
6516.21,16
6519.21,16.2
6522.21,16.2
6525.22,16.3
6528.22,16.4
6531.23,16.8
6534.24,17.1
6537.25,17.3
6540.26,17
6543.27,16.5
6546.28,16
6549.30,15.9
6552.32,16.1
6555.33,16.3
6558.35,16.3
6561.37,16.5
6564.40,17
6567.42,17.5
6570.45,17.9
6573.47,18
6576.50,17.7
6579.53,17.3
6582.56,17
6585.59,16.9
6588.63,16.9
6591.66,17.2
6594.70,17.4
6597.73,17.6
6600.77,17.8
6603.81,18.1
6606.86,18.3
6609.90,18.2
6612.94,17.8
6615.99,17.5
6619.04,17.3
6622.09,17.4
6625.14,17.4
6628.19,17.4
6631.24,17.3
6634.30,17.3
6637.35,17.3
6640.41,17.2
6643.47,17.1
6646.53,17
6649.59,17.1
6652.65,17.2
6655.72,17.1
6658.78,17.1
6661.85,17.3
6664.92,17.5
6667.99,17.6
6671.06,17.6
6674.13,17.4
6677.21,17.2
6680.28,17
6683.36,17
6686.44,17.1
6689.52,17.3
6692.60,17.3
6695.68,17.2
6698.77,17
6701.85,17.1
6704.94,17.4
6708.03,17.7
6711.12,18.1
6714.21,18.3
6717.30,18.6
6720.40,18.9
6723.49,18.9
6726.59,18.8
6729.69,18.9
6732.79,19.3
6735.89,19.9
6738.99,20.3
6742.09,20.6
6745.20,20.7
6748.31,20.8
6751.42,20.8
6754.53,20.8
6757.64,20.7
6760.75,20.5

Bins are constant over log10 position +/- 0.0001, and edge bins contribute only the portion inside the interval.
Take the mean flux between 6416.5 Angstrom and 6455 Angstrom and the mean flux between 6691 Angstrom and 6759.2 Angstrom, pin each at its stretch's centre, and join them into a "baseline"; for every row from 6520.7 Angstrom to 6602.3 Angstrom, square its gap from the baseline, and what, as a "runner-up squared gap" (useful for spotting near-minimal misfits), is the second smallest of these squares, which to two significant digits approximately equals 0.020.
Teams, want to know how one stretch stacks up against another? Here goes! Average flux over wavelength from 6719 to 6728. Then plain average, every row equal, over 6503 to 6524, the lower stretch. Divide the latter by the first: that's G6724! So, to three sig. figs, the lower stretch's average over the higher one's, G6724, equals 0.850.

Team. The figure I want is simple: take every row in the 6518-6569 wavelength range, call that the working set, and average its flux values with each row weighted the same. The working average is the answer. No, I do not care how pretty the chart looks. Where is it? 16.6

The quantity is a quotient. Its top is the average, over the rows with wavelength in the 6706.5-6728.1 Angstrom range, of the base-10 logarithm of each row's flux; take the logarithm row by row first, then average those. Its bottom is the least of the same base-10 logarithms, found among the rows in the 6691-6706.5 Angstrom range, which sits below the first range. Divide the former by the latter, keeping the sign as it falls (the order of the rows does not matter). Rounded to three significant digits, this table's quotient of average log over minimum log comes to 1.03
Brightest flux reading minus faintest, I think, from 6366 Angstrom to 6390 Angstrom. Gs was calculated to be 0.20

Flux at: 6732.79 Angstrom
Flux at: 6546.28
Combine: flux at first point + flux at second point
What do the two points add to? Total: 35.3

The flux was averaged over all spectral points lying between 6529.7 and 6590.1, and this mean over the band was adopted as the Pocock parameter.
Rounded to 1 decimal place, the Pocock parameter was 16.9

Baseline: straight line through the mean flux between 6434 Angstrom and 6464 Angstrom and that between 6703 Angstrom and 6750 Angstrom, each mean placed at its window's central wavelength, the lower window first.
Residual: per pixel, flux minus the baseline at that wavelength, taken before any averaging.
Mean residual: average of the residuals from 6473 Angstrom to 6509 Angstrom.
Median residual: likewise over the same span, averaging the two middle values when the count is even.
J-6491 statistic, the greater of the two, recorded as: -0.36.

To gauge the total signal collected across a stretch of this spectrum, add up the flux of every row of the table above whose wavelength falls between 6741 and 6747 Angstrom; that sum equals 41.3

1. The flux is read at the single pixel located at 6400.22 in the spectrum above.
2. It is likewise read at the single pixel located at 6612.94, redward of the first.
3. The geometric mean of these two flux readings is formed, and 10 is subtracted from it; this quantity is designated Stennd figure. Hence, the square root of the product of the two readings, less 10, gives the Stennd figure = 7.4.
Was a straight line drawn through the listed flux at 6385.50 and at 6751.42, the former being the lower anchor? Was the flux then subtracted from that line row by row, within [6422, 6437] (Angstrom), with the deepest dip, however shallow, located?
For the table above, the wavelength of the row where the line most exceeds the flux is 6423.84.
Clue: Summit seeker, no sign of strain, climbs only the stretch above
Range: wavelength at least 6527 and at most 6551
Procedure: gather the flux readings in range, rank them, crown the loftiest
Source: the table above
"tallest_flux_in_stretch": 17.3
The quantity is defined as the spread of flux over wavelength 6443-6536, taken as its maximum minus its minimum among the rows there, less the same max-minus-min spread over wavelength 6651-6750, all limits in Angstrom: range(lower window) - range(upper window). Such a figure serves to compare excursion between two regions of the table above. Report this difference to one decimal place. -2.5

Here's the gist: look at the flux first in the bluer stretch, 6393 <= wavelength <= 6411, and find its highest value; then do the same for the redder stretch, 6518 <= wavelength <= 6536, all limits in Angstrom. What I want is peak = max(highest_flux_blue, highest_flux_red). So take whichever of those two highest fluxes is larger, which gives 17.2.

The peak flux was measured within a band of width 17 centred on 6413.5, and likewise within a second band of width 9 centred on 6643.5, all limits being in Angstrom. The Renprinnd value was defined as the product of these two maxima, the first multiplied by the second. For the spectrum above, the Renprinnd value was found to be 294.1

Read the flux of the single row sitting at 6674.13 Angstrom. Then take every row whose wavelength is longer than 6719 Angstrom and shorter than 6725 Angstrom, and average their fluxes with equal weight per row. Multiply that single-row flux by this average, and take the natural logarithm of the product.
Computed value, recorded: 5.80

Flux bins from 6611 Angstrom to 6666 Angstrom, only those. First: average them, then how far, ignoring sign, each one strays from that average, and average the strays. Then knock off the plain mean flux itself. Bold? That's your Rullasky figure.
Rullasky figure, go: -17.2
